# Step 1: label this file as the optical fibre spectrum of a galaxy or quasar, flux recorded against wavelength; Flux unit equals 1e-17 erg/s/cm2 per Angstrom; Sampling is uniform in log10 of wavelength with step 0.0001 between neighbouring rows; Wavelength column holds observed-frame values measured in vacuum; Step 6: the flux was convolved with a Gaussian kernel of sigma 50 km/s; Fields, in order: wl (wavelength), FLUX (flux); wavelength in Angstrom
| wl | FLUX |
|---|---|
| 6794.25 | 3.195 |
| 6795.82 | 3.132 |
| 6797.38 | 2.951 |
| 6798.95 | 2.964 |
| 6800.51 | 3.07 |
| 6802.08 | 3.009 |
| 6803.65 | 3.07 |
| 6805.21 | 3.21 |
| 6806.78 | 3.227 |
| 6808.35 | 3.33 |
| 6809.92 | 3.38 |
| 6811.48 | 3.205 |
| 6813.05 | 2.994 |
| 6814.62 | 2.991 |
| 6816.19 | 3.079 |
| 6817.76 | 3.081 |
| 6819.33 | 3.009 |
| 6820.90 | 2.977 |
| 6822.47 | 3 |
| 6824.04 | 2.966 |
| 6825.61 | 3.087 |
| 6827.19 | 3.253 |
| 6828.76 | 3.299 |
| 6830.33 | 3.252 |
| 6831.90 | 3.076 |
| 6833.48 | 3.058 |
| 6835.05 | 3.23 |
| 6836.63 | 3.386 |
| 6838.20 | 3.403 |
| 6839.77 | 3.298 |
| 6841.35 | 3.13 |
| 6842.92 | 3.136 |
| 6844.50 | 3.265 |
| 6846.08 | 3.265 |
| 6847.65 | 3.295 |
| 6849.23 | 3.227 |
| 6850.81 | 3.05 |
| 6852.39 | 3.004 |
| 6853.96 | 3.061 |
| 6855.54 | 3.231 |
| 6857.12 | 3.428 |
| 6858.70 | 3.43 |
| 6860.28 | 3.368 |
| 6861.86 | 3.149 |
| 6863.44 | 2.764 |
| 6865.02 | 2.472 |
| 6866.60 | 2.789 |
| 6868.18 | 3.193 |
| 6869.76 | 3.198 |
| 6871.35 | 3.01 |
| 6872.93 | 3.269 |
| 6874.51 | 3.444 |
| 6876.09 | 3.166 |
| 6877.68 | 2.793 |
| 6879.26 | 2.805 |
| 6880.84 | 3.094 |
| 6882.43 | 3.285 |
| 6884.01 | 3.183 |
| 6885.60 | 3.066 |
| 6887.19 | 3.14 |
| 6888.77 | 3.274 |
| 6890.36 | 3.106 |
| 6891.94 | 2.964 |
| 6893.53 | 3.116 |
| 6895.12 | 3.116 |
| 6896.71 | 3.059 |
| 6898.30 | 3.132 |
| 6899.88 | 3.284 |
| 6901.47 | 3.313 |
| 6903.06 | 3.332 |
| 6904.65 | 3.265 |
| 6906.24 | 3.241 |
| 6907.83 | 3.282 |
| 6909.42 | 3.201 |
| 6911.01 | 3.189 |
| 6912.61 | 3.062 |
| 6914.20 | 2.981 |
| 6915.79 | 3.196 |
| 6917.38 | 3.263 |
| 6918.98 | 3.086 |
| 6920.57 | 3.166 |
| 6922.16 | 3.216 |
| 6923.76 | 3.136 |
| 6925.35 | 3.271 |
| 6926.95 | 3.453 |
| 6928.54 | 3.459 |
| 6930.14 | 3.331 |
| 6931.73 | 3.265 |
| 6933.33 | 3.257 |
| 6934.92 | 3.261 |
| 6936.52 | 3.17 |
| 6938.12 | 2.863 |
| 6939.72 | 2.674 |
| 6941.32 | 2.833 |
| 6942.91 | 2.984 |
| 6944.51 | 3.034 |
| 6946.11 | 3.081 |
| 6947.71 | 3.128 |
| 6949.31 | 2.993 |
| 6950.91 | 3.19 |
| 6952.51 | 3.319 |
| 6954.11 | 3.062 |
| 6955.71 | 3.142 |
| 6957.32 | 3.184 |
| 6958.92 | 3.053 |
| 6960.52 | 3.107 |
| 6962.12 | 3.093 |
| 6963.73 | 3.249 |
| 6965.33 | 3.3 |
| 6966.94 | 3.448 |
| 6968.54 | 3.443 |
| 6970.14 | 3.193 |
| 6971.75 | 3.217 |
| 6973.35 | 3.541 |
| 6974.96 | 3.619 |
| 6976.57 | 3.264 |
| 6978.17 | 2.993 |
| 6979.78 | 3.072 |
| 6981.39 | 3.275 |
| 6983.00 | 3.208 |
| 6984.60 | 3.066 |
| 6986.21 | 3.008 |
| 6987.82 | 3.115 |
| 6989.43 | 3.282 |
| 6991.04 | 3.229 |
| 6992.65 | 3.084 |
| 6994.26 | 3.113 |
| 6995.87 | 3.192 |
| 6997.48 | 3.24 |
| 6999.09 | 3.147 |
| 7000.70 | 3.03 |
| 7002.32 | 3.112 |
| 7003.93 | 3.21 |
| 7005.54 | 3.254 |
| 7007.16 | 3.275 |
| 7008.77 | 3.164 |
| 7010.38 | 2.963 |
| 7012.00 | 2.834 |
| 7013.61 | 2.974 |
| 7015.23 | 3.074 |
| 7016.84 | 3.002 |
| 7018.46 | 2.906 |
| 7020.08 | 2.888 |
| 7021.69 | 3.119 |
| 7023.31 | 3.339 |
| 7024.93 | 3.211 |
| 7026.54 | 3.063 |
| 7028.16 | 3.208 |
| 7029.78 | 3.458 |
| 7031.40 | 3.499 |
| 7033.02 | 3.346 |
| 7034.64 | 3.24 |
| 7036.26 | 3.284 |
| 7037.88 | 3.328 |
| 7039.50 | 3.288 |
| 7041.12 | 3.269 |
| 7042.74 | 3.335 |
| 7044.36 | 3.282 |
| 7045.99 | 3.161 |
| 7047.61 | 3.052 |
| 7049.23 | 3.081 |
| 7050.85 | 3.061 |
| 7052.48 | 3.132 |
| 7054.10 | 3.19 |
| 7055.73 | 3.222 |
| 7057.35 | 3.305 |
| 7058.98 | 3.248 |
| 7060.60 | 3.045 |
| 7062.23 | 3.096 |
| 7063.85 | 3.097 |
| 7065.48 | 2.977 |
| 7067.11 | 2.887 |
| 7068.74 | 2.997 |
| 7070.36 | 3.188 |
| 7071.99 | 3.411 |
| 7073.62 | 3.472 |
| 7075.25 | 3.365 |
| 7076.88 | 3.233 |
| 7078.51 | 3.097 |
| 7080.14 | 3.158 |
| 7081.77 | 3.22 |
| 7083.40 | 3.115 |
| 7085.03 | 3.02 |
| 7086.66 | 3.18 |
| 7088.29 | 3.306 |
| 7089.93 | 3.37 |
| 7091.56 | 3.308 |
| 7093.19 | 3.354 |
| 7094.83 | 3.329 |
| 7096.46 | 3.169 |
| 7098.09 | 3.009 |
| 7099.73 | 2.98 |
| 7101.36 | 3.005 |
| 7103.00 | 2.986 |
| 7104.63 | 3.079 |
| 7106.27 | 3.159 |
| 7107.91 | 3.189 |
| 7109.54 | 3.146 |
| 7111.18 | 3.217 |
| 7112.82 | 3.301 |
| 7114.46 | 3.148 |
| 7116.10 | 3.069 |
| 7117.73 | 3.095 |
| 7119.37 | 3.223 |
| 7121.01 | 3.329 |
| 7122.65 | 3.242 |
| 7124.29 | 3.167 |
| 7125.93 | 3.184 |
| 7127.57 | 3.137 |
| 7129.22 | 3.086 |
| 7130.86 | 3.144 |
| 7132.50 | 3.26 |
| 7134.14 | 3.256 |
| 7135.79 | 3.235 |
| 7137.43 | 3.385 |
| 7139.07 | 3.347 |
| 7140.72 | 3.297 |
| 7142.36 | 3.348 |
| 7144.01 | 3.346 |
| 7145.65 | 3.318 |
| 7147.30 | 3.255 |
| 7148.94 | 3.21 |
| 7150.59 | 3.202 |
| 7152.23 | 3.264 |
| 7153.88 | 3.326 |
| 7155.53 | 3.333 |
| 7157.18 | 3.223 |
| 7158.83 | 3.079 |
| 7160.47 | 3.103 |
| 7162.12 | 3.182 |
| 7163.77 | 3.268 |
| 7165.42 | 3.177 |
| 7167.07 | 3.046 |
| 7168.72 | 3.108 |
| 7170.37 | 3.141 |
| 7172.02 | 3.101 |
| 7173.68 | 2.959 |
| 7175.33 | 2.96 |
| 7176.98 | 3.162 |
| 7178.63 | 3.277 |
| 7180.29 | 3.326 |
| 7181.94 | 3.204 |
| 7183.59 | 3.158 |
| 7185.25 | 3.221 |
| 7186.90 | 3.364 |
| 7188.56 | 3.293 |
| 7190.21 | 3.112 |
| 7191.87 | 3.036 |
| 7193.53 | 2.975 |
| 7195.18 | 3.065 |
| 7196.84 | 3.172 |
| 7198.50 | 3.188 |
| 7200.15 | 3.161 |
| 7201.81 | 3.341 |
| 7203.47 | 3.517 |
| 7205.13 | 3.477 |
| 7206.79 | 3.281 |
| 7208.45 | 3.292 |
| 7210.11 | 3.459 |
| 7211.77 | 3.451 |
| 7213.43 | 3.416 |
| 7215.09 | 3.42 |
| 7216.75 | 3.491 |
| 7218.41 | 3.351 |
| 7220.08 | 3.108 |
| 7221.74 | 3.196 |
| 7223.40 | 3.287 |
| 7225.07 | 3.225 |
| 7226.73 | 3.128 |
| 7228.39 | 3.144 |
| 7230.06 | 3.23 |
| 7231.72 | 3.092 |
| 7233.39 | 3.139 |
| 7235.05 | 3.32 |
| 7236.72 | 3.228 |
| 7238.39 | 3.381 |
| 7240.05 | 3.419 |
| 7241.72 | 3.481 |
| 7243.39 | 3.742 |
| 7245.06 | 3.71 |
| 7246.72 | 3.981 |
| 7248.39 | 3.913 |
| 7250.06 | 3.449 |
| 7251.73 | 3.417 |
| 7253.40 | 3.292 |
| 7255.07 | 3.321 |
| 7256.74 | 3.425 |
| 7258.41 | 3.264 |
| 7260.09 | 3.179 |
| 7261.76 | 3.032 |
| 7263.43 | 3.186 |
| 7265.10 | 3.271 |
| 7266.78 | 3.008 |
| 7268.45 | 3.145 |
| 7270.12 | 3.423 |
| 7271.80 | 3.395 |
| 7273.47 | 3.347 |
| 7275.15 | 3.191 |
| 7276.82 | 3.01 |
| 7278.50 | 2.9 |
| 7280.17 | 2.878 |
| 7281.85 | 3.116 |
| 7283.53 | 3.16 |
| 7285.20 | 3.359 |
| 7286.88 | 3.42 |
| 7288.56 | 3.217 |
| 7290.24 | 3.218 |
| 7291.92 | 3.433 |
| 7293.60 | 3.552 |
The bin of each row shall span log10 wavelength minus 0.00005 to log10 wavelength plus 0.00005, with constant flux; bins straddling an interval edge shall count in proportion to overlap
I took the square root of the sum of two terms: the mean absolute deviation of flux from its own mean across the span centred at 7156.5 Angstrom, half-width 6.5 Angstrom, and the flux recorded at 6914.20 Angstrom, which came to 1.75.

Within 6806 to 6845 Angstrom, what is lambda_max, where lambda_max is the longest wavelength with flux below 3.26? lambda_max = 6842.92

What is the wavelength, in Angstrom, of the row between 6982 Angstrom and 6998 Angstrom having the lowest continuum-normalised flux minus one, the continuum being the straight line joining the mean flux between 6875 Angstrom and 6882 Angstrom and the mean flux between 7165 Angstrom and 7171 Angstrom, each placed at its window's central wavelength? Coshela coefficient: 6986.21 Angstrom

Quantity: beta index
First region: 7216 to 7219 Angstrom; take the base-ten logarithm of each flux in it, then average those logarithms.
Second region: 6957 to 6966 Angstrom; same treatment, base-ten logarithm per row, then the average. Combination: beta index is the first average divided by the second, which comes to 1.07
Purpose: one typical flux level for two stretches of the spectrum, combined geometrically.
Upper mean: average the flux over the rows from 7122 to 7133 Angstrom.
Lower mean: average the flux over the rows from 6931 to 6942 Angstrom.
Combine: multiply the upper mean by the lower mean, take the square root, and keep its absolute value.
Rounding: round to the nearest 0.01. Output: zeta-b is 3.11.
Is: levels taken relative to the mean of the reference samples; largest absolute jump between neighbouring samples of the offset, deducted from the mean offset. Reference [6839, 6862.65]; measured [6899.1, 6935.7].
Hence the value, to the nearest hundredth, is -0.20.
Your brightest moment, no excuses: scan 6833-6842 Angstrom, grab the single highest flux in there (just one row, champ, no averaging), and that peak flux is 3.403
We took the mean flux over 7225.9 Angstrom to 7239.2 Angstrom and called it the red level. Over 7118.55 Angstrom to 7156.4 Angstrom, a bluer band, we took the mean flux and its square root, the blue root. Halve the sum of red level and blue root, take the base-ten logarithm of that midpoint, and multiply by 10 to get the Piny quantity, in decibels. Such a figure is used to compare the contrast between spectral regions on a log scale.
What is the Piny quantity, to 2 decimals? 3.99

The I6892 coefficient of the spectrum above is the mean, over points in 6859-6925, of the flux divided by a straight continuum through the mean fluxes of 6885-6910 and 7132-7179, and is 0.98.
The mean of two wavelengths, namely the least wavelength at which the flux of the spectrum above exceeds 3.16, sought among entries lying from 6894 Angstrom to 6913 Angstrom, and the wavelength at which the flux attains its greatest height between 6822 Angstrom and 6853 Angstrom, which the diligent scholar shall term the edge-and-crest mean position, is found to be 6869.0 Angstrom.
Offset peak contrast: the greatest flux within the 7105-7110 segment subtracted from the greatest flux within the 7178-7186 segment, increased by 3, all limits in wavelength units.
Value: 3.14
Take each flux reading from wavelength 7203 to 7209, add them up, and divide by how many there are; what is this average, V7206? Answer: 3.39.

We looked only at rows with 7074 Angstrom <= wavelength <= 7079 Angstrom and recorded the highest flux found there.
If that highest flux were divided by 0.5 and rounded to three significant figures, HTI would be 6.73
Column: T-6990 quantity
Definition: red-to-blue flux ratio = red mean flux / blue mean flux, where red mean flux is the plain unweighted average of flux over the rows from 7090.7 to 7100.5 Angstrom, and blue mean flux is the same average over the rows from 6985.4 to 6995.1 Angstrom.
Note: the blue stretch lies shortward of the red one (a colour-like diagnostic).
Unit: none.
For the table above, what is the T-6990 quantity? 1.02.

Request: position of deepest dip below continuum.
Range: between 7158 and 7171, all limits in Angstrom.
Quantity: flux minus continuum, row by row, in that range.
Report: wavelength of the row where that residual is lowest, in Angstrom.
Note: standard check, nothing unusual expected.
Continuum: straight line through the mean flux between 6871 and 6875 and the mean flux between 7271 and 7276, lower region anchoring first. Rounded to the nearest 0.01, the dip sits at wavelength 7167.07 Angstrom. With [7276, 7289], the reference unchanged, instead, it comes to 7280.17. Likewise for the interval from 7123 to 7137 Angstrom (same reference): 7129.22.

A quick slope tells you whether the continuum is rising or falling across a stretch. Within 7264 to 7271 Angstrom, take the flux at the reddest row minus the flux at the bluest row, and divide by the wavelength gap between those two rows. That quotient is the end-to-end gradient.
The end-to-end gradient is 0.030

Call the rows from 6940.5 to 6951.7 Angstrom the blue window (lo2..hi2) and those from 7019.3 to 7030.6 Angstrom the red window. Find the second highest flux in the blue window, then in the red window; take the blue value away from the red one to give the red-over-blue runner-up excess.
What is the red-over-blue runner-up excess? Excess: 0.21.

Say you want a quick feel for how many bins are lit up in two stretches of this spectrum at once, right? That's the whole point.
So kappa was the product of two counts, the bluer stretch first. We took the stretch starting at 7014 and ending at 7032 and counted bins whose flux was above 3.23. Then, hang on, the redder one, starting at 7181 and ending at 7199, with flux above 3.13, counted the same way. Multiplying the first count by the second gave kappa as 21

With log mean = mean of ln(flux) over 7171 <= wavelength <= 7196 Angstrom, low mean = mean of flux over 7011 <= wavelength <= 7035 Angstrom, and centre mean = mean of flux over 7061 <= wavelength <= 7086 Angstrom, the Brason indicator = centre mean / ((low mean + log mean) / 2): 1.47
